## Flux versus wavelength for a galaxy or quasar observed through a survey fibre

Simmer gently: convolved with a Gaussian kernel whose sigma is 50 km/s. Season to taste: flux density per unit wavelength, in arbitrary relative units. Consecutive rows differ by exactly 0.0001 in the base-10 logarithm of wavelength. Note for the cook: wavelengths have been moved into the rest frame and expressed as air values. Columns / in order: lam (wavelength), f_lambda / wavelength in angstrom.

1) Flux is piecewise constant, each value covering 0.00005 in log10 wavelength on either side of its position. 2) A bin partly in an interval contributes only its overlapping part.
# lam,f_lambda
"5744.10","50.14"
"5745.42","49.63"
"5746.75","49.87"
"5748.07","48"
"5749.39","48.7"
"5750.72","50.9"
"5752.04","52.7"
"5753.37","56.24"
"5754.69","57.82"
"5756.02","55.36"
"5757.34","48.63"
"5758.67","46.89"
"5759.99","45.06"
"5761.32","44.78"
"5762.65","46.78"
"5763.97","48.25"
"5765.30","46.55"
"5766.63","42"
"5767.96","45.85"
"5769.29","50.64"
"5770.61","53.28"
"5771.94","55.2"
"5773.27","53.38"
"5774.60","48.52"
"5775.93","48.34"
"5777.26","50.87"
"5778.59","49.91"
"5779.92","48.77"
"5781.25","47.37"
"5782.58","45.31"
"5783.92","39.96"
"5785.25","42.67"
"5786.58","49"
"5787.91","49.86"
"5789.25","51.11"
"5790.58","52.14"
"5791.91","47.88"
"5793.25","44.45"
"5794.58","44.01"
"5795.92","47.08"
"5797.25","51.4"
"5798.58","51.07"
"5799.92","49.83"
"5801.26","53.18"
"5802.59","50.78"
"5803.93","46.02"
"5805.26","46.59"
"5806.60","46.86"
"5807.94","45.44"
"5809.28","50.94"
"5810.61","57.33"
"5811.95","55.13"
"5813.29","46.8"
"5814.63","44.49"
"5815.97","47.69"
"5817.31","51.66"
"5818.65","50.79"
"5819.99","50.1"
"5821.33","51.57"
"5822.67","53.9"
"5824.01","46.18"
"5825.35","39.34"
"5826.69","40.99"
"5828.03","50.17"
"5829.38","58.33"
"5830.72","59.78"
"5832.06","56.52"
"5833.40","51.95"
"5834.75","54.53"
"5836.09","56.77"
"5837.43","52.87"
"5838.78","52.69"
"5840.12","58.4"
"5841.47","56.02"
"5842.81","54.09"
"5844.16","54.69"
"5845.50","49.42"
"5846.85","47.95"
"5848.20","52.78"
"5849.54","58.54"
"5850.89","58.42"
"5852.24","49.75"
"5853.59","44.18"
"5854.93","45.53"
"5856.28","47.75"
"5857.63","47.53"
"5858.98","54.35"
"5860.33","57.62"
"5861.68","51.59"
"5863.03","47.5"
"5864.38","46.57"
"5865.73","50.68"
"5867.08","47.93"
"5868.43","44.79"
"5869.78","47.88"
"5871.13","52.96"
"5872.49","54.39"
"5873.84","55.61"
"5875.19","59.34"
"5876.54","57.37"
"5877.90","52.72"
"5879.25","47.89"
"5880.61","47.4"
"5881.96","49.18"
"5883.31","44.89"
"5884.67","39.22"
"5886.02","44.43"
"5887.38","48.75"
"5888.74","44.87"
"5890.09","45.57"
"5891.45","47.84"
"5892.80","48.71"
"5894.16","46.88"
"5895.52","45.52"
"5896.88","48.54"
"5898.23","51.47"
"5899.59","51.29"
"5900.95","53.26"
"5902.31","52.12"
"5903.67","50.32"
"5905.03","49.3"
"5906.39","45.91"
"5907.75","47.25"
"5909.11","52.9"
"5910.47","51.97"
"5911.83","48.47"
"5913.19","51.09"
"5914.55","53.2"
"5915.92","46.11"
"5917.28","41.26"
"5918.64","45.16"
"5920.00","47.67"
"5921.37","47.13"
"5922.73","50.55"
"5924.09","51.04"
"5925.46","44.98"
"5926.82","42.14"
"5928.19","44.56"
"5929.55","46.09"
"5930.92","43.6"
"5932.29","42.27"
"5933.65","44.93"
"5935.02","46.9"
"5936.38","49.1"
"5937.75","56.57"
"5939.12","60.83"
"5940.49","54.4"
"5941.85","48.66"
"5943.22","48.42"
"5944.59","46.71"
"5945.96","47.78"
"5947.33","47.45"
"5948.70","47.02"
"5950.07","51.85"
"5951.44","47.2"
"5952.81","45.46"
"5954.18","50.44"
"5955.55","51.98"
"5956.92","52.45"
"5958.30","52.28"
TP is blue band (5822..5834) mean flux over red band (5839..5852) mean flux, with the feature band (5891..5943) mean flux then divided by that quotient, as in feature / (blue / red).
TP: 52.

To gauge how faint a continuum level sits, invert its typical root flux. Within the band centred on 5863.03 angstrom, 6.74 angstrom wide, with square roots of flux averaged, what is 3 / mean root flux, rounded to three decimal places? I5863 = 0.421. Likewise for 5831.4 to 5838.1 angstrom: 0.406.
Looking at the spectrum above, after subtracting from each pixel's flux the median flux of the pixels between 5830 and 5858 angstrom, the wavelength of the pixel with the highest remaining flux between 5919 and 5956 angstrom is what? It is 5939.12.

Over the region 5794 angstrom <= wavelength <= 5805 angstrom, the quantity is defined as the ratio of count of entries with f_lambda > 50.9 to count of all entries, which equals 0.375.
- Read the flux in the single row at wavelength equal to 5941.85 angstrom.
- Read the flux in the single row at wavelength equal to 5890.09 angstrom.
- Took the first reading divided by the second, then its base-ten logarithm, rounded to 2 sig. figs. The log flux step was 0.028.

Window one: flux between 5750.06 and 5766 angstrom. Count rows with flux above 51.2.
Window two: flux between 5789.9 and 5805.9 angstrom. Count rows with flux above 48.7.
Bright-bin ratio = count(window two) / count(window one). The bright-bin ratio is 1.5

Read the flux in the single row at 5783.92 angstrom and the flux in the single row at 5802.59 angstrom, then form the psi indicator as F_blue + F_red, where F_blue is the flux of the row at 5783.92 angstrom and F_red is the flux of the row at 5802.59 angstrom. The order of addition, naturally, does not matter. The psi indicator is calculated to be 91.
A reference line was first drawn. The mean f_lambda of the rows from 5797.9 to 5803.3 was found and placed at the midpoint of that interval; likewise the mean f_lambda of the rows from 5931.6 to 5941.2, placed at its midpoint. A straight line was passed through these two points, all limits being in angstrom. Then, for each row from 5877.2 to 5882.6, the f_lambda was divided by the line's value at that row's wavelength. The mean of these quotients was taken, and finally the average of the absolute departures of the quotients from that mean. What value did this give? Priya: 0.034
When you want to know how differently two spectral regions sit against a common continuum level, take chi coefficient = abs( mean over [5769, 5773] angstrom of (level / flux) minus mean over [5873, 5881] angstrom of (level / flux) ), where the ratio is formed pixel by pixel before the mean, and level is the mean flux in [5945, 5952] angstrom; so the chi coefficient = 0.00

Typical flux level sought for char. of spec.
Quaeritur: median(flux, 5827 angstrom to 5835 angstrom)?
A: 55.5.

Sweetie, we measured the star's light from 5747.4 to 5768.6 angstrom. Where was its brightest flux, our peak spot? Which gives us 5754.69 angstrom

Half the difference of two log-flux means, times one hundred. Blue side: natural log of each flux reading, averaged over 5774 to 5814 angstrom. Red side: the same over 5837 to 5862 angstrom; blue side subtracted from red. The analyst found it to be 3.6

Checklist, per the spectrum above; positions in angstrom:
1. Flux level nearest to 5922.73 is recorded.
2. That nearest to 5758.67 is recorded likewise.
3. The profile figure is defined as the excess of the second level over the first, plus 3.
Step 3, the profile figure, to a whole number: -1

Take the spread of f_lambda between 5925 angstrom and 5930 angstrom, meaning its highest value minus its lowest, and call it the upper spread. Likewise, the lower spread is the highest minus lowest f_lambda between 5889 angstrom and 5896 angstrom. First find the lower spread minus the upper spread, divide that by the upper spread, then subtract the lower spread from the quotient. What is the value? -3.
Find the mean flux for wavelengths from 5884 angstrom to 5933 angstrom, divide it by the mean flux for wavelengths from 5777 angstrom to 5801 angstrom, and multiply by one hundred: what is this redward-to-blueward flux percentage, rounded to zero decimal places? 99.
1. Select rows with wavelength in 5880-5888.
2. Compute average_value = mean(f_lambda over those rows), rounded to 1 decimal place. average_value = 45.6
